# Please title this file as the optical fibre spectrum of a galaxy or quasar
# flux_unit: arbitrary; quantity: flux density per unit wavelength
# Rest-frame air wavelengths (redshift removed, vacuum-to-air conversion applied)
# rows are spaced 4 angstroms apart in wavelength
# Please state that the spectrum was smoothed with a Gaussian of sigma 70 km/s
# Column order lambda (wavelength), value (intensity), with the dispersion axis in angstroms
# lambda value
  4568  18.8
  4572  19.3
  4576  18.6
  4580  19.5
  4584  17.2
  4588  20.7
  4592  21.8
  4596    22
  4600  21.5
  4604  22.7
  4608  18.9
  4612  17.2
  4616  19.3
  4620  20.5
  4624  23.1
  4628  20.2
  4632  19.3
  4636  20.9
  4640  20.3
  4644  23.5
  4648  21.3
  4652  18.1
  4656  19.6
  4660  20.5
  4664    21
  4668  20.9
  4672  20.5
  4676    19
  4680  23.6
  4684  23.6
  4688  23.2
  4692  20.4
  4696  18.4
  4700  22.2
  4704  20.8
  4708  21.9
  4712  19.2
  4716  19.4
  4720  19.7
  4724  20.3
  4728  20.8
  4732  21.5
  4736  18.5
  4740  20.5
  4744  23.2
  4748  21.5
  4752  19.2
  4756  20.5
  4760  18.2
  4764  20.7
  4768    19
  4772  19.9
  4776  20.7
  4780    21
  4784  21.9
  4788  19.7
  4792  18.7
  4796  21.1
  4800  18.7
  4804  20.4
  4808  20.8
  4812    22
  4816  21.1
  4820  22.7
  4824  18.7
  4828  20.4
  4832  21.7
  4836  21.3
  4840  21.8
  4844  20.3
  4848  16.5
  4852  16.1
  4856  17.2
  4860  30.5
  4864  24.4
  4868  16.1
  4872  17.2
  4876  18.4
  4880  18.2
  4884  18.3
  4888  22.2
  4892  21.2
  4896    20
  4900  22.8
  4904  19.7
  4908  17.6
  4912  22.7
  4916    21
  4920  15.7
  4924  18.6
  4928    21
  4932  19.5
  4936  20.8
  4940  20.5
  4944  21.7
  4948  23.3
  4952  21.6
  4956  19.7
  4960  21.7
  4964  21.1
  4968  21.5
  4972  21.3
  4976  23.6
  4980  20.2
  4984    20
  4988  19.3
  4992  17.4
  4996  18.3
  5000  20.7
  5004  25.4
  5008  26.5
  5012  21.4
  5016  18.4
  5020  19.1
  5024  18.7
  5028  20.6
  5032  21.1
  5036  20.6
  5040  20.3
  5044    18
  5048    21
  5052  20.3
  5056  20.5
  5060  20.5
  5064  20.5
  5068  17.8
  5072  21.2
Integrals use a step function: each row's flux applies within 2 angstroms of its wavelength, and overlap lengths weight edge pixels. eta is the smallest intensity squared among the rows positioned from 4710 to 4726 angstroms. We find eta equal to 369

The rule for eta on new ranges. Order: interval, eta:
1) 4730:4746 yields 342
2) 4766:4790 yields 361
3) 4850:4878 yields 259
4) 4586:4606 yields 428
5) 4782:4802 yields 350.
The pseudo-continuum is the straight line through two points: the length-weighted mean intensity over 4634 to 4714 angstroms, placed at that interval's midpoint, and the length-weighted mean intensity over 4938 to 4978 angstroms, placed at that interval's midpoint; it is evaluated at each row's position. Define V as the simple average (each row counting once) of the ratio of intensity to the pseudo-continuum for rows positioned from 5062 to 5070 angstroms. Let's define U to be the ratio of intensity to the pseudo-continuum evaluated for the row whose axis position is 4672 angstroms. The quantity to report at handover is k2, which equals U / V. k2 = 1.12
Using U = 0.98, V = 0.88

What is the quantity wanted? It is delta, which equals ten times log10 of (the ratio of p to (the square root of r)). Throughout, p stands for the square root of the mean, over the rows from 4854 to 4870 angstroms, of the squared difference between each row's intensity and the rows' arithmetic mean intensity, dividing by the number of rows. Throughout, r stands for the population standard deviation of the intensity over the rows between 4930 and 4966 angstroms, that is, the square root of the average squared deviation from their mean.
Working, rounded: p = 5.83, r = 1.1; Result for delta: 7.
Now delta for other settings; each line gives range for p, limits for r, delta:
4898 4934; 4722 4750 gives 3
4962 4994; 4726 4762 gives 1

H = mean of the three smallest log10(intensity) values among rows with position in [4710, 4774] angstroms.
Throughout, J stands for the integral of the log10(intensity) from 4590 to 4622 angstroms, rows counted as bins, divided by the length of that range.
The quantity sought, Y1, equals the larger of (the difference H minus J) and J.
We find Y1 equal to 1.31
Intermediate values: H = 1.27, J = 1.31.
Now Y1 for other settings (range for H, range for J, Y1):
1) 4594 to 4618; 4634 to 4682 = 1.32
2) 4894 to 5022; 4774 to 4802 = 1.31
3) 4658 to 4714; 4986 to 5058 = 1.31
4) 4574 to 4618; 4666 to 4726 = 1.32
